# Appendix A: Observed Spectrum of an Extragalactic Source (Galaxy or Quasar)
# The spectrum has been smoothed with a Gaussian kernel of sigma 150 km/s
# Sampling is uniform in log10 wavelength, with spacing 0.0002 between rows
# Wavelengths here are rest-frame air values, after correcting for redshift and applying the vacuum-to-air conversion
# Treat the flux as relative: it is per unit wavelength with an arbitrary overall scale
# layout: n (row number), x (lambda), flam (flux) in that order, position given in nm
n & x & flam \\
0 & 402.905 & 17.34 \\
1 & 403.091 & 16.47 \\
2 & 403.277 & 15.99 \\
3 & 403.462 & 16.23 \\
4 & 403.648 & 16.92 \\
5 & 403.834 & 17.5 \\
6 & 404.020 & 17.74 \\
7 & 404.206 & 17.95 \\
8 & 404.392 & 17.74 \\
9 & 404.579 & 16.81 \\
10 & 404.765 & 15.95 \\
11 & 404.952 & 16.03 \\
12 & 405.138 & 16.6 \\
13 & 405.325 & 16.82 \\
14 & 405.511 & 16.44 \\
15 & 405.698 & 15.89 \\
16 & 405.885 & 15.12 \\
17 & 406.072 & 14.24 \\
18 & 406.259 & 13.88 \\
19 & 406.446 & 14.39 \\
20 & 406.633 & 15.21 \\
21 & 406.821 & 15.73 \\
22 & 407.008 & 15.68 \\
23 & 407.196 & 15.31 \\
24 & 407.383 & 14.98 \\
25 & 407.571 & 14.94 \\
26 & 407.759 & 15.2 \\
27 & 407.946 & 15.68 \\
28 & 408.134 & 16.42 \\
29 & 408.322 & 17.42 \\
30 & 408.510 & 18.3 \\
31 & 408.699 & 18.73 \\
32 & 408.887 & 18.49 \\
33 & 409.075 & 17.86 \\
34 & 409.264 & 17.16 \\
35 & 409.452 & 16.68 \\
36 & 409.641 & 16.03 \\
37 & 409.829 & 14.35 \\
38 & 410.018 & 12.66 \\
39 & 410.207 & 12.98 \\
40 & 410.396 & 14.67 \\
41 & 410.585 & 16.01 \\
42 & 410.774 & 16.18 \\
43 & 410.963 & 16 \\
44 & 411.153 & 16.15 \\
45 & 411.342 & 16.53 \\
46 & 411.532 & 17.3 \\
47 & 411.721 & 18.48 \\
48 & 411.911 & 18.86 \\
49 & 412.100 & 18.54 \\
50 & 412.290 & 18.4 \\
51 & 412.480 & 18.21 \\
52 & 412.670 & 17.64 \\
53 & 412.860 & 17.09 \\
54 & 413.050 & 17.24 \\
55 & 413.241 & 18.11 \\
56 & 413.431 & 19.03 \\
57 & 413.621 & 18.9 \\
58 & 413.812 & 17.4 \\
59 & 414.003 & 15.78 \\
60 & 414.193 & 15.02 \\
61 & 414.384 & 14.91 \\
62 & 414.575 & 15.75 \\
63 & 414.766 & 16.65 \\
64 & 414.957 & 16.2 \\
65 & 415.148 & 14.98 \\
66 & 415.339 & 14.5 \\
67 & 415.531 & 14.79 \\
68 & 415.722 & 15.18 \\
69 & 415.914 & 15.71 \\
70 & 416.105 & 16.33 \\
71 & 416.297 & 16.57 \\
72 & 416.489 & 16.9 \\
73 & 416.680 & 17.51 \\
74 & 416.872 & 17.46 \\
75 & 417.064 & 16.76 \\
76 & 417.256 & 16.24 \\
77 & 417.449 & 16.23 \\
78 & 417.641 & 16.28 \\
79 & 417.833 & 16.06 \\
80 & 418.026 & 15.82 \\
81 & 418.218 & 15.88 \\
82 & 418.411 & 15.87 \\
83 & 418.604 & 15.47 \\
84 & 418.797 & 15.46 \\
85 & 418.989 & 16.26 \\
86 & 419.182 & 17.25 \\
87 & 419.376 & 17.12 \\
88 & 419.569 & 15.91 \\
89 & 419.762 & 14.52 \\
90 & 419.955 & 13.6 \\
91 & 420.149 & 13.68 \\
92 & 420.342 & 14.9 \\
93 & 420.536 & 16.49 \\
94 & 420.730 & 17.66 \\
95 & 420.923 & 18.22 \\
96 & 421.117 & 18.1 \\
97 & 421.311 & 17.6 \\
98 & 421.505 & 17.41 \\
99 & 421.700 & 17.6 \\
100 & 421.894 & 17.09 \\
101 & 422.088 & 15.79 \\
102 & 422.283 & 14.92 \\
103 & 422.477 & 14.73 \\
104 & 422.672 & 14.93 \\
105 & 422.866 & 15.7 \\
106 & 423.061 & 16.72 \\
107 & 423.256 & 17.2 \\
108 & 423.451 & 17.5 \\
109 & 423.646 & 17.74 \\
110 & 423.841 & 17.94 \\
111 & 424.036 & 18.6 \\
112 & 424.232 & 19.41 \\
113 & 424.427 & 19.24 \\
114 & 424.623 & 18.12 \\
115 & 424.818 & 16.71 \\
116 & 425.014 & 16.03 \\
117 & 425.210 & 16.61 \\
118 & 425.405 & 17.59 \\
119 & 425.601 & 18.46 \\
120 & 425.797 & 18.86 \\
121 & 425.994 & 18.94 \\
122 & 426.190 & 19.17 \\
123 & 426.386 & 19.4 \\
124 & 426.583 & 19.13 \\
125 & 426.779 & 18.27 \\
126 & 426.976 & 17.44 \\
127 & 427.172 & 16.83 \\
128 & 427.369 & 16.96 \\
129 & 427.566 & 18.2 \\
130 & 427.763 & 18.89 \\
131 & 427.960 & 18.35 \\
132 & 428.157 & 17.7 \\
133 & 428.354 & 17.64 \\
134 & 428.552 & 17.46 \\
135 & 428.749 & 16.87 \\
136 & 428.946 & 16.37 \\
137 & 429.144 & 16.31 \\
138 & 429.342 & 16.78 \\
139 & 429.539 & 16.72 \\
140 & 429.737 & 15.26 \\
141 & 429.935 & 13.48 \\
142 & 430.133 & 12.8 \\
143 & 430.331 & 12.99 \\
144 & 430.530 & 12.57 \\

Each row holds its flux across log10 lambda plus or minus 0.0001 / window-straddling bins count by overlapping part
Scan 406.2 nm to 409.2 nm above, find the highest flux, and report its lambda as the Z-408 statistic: 408.699 nm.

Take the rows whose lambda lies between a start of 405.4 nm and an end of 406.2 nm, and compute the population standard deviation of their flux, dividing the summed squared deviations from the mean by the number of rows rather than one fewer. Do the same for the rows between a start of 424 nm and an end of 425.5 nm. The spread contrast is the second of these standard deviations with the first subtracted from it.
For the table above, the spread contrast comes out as 0.35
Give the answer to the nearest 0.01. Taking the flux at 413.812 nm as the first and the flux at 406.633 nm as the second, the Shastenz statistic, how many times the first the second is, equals 0.87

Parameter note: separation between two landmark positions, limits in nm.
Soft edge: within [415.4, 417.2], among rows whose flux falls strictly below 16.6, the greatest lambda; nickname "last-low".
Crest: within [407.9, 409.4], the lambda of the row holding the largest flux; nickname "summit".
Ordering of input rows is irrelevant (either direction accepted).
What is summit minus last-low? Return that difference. -7.60 nm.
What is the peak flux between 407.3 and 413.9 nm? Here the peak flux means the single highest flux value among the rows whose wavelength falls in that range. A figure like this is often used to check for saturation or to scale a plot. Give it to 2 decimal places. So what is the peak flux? 19.03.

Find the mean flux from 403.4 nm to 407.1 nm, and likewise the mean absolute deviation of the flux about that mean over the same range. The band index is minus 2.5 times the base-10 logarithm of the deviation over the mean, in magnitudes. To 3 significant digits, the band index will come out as 3.10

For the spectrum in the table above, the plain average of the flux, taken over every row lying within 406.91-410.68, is 16.0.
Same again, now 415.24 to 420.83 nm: 15.9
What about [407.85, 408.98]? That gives 17.5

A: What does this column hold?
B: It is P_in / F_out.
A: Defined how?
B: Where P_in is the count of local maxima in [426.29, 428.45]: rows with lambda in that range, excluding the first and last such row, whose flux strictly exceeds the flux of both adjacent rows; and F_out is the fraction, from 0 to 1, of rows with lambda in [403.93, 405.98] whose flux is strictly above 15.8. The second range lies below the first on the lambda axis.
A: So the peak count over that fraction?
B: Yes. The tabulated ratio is 1.1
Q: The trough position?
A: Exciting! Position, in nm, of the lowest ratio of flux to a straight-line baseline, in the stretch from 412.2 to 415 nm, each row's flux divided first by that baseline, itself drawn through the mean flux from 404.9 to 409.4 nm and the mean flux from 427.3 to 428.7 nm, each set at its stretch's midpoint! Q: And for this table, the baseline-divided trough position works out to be 414.384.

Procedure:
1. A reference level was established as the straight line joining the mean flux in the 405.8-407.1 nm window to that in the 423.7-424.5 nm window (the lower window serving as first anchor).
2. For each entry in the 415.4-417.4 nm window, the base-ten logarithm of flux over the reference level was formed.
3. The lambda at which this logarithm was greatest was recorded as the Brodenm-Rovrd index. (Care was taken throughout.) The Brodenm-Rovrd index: 416.680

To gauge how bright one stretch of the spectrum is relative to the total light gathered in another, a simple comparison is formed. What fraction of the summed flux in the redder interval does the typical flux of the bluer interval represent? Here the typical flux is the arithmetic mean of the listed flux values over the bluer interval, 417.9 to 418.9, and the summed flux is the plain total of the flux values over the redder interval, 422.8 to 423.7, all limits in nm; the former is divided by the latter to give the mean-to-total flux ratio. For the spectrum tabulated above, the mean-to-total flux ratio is 0.185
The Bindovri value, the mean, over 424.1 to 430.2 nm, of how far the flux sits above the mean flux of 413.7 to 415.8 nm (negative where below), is 1.86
